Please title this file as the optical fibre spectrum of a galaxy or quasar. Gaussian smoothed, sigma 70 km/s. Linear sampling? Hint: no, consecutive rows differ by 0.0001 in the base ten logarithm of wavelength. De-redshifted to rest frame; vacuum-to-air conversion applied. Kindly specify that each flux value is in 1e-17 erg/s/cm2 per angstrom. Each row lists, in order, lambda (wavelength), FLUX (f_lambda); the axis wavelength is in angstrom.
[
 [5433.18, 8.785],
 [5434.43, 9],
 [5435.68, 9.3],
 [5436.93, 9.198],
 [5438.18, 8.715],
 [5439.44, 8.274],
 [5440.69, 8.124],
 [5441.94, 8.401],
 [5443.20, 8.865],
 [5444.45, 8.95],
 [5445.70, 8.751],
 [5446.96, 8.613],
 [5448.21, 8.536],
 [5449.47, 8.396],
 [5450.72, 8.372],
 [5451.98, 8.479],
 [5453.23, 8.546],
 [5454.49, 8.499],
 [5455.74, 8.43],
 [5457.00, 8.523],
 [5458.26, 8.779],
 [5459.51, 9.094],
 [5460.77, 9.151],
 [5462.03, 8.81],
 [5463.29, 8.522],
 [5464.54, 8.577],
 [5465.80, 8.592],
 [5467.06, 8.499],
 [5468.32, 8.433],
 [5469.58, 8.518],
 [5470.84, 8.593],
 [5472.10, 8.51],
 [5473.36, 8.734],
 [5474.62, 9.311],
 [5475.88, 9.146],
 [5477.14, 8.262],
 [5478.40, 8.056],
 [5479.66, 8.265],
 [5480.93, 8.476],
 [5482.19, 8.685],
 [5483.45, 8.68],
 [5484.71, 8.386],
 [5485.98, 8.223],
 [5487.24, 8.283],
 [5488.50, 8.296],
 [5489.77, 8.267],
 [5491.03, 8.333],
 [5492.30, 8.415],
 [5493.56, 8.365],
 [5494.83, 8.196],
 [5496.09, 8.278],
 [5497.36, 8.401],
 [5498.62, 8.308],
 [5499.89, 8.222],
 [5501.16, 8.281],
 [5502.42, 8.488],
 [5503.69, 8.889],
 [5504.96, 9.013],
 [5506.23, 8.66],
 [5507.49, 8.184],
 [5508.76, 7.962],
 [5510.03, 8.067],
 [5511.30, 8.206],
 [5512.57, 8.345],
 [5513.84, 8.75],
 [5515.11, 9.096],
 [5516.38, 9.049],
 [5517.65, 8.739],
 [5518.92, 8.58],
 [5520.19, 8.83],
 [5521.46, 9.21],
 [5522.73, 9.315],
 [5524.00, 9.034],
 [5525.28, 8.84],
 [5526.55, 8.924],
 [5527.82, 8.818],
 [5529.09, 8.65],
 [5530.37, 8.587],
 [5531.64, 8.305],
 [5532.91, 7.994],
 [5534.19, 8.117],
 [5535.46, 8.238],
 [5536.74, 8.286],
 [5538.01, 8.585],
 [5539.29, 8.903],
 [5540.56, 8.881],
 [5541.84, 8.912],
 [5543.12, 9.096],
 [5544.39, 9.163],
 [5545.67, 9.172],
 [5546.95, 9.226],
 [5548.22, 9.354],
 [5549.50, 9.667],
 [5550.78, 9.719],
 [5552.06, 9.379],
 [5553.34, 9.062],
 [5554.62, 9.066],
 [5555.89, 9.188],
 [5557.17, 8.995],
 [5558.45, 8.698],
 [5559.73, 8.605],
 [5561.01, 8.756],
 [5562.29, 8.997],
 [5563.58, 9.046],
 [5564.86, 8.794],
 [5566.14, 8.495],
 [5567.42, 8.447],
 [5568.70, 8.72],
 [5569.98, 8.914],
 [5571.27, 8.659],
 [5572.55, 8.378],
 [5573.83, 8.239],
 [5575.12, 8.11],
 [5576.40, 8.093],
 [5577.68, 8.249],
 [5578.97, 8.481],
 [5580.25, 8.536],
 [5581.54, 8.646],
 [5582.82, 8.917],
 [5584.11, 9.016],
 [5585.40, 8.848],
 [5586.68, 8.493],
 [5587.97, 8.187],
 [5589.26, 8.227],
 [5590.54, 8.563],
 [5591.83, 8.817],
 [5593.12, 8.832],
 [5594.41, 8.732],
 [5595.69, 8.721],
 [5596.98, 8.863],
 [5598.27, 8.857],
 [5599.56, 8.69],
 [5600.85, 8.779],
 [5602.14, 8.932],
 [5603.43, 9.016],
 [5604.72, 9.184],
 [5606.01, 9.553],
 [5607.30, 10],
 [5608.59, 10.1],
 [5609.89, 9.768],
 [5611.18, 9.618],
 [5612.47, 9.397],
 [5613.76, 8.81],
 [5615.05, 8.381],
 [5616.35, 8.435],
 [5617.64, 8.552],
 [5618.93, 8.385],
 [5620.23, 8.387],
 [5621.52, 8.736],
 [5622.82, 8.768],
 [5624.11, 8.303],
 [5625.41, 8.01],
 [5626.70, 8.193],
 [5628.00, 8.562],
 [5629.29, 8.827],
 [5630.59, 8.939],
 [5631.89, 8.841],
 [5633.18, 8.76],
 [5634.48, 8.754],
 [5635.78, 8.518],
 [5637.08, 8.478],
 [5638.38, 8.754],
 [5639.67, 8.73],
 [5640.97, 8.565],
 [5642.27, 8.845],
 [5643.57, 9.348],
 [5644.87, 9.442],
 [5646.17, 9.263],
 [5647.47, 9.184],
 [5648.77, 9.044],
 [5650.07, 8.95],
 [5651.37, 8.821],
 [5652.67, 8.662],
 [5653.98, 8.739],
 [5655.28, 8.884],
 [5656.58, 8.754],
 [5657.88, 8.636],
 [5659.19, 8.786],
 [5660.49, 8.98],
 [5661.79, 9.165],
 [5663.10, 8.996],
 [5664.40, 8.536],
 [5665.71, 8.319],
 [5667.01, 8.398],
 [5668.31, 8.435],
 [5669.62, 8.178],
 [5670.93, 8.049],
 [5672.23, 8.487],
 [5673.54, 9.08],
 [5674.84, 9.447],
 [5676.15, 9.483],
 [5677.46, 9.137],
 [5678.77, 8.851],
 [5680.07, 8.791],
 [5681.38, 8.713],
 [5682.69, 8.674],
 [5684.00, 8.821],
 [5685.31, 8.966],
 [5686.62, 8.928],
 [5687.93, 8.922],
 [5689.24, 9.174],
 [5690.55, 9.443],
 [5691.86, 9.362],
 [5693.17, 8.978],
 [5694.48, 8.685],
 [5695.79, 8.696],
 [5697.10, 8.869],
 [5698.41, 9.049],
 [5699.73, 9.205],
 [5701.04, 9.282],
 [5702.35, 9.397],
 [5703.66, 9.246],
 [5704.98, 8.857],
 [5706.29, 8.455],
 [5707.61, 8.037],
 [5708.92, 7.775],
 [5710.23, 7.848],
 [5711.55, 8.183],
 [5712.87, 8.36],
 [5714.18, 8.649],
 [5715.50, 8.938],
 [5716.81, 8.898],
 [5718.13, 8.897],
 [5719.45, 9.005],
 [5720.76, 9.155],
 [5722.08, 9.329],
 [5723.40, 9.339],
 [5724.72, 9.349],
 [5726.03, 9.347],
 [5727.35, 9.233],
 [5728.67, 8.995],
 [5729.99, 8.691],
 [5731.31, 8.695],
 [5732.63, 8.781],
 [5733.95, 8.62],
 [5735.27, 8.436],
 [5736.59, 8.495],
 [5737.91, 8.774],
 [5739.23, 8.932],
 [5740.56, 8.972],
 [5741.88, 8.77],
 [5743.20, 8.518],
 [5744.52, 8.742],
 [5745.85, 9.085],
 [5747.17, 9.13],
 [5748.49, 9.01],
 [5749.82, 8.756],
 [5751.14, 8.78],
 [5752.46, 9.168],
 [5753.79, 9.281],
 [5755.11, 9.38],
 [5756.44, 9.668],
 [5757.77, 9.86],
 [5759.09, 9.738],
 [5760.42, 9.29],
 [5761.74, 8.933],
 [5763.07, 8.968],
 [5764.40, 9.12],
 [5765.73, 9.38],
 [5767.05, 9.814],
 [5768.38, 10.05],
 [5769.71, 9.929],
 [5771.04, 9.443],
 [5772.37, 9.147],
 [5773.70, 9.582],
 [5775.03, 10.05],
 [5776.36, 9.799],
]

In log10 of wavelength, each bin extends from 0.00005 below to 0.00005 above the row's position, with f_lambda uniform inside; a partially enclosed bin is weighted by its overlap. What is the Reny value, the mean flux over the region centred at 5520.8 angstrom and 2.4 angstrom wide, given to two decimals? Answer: 9.02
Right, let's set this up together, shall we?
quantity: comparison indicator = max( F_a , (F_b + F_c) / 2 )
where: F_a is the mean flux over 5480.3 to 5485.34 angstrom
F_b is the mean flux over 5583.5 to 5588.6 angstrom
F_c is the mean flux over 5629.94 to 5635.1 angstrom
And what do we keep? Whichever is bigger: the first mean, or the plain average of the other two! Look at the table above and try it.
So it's 8.73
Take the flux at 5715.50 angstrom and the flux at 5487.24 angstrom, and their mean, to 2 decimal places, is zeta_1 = 8.61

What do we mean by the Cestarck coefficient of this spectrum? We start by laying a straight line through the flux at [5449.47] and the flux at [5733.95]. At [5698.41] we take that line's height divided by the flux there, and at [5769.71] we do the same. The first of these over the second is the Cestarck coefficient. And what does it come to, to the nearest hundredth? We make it 1.09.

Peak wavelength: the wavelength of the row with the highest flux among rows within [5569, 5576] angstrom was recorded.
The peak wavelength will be 5569.98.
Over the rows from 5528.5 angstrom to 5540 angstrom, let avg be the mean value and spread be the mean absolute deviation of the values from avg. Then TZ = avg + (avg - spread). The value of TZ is 16.6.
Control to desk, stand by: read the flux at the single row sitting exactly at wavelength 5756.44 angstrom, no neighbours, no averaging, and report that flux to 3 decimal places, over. 9.668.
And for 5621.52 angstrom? 8.736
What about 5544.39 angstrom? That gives 9.163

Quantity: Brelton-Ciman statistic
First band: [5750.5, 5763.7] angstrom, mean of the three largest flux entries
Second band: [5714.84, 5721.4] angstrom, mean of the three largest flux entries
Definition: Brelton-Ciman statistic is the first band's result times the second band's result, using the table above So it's 88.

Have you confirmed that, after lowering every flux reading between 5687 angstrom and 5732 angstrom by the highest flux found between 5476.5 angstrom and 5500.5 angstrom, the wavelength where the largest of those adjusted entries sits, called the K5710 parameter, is 5690.55 angstrom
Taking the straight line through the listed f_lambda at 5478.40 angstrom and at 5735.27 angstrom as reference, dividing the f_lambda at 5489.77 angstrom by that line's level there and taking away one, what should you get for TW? 0.024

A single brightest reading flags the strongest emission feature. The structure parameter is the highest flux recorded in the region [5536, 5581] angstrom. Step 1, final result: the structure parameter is 9.719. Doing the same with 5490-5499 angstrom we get 8.415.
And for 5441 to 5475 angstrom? 9.311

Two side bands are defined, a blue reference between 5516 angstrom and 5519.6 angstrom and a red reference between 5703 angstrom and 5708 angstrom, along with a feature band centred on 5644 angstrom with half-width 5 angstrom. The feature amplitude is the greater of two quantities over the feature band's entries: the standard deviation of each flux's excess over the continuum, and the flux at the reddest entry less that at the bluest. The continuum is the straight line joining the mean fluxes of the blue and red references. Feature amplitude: 0.31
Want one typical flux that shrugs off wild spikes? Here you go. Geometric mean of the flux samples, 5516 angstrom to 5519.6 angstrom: 8.8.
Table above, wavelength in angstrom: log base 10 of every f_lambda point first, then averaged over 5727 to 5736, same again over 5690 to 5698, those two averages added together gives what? 1.90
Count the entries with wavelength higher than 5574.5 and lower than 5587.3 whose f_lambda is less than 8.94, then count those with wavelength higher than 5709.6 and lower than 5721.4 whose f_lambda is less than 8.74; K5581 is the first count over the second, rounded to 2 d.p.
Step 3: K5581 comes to 2.25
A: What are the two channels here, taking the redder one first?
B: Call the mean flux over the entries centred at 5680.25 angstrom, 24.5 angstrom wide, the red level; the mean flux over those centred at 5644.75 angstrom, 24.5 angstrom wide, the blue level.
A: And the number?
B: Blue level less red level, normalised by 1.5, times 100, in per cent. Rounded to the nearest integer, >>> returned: -2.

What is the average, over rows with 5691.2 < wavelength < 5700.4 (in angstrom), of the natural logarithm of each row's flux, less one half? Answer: 1.69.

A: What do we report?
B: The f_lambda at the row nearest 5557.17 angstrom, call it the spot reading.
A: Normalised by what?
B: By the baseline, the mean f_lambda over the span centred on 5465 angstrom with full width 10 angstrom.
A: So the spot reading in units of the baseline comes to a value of 1.041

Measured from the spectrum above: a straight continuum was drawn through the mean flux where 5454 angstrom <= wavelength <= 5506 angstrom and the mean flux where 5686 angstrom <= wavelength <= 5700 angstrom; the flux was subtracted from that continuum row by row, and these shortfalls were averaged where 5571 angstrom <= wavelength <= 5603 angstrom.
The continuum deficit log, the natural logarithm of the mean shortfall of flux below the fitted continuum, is -1.7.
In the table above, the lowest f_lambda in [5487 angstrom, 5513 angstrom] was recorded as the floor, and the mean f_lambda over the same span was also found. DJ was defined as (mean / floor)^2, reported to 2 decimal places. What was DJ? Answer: 1.10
